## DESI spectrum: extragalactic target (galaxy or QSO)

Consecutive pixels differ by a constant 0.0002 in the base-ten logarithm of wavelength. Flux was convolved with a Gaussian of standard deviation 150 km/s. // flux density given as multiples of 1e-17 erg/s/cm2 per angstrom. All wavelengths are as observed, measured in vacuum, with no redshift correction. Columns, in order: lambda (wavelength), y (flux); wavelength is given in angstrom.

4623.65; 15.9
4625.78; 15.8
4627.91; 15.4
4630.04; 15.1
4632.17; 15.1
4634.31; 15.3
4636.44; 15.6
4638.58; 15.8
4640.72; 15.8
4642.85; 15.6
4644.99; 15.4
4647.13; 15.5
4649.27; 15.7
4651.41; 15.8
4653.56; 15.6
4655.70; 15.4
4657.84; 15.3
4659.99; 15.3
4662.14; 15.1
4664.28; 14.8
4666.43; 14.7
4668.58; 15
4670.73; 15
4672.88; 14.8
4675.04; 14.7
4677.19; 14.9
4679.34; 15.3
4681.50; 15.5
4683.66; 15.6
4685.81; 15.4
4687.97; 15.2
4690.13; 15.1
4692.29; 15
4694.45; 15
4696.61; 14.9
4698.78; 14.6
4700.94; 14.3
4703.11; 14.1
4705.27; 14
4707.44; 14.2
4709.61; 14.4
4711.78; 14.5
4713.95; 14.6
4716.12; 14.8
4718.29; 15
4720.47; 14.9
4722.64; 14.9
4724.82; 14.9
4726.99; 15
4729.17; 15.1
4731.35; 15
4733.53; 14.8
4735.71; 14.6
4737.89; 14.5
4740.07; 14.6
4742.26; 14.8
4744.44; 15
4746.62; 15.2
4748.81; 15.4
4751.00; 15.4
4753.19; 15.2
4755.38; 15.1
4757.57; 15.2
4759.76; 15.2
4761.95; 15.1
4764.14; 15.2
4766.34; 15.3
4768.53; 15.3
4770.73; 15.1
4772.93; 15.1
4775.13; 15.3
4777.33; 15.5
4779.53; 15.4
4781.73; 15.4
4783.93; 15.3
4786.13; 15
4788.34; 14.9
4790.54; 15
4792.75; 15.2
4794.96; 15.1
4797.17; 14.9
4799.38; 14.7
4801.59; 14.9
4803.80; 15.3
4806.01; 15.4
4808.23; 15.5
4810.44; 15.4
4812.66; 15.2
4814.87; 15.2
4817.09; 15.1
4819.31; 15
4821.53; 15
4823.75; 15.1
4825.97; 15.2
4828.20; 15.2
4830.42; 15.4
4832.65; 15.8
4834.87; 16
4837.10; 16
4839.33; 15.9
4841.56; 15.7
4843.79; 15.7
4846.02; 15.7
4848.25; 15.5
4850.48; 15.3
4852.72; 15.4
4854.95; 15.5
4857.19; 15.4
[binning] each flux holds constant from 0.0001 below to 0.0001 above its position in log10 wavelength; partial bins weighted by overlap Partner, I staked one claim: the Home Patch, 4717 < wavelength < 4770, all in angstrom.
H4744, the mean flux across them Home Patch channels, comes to 15.03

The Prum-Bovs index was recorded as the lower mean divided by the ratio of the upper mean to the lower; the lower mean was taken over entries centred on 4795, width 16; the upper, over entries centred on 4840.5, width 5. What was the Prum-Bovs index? 14.2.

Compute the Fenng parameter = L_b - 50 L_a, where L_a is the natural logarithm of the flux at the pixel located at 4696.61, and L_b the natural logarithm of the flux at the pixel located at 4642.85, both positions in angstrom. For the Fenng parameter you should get -132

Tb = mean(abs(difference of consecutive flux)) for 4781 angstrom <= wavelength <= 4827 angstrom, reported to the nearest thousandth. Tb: 0.140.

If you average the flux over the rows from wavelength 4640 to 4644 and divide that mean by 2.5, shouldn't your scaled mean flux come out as 6.3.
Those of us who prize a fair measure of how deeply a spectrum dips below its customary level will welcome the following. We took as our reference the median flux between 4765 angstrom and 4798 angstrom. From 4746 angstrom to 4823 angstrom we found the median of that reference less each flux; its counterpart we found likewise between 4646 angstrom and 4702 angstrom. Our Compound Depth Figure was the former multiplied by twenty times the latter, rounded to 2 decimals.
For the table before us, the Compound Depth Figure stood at 0.00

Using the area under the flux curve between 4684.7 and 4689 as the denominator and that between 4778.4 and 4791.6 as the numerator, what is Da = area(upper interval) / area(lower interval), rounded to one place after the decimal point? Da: 3.0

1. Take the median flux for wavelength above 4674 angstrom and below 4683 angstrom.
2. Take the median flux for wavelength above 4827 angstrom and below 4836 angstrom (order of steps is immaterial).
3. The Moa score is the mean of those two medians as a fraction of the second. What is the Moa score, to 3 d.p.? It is 0.984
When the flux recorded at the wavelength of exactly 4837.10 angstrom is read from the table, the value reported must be 16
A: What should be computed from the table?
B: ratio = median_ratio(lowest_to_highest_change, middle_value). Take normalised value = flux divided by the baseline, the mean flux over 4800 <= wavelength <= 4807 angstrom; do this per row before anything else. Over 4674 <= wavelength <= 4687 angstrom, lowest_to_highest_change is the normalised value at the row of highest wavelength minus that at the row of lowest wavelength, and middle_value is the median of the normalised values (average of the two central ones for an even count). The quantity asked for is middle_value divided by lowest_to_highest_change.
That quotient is 22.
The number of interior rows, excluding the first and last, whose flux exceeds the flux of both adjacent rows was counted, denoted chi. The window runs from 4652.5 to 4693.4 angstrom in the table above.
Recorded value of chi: 1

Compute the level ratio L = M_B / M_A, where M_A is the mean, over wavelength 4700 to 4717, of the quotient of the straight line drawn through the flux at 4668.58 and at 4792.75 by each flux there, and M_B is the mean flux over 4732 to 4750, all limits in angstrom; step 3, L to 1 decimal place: 14.2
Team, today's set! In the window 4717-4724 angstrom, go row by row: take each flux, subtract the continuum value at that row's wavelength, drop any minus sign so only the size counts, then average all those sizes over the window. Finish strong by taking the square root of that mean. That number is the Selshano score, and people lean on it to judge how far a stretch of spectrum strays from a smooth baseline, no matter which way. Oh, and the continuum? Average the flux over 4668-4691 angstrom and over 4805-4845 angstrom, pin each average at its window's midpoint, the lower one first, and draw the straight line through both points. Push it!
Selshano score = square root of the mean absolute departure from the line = 0.54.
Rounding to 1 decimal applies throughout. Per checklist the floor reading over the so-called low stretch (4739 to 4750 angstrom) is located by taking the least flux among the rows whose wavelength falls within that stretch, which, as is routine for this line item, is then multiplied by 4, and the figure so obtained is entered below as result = 58.4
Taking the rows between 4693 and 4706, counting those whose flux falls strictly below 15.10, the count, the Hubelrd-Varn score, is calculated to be 6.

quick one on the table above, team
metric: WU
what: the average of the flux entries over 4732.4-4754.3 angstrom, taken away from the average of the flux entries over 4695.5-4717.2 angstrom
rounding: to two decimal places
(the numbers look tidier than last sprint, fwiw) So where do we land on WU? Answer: -0.51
